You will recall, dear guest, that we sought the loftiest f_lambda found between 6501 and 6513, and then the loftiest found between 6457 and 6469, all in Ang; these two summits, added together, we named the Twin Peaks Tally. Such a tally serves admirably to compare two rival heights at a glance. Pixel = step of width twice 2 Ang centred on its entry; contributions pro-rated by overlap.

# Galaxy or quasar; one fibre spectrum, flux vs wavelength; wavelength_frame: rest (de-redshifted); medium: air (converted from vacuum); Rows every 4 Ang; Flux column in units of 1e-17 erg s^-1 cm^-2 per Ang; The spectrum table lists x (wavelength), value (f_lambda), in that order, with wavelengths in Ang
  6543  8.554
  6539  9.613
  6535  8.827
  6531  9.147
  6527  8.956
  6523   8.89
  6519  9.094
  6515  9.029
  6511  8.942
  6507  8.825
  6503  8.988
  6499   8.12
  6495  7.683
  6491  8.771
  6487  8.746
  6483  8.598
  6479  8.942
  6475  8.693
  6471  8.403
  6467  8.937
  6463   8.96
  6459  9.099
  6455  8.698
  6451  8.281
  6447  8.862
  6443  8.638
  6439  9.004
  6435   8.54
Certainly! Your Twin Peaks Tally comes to 18.1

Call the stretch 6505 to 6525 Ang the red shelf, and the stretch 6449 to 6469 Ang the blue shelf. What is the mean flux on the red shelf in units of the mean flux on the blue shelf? 1.02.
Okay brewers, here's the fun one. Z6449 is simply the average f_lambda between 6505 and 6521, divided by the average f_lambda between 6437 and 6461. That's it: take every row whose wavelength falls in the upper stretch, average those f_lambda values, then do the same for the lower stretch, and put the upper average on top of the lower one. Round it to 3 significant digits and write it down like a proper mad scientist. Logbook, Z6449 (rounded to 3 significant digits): 1.02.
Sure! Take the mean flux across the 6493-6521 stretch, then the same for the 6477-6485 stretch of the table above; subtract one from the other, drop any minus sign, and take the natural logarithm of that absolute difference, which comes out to -2.3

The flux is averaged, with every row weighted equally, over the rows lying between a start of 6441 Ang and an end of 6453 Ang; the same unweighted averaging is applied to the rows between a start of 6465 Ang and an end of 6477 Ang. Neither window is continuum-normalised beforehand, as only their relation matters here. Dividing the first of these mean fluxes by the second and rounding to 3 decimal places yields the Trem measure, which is 0.990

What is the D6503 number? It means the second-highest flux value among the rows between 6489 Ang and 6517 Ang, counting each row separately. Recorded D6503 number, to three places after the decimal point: 8.988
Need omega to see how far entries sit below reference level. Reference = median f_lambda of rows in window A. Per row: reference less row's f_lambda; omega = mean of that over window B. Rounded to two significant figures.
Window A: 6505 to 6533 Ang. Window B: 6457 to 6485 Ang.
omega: 0.15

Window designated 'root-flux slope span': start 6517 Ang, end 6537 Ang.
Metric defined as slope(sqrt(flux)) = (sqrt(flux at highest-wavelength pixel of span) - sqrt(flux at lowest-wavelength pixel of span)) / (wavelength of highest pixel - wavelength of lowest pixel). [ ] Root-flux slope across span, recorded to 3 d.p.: -0.003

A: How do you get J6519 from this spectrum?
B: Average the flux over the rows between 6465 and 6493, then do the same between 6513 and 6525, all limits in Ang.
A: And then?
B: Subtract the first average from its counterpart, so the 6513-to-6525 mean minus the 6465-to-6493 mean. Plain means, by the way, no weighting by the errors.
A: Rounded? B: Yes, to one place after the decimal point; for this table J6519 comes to 0.3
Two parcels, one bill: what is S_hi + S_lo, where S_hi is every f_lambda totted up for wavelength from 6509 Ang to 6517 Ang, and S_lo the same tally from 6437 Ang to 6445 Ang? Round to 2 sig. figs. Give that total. 36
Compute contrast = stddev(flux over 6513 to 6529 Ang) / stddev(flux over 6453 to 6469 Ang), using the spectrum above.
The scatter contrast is 0.53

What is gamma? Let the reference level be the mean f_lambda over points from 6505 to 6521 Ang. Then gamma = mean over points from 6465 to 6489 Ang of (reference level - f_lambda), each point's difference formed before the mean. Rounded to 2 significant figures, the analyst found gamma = 0.25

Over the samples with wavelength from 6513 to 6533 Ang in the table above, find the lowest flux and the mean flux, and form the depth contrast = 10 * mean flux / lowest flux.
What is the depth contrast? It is 10.1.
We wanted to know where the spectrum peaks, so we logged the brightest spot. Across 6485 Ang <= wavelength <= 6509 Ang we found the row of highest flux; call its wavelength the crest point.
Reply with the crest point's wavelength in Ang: 6503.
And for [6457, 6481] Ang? 6459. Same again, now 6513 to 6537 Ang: 6531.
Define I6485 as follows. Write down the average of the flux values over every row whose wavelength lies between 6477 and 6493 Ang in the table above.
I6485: 8.76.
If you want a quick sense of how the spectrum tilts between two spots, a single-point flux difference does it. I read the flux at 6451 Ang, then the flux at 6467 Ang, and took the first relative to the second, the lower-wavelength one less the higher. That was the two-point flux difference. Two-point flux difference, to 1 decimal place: -0.7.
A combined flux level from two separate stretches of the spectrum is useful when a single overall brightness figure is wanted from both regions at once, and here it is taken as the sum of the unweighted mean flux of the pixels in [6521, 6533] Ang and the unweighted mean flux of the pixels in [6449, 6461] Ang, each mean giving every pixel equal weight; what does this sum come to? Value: 17.7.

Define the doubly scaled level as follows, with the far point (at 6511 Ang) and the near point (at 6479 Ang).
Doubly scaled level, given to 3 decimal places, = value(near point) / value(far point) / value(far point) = 0.112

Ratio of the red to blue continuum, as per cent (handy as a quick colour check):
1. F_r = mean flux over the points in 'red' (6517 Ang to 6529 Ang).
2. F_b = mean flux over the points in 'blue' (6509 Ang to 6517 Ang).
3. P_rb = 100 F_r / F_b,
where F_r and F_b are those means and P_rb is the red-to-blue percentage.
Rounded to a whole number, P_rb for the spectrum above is 100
